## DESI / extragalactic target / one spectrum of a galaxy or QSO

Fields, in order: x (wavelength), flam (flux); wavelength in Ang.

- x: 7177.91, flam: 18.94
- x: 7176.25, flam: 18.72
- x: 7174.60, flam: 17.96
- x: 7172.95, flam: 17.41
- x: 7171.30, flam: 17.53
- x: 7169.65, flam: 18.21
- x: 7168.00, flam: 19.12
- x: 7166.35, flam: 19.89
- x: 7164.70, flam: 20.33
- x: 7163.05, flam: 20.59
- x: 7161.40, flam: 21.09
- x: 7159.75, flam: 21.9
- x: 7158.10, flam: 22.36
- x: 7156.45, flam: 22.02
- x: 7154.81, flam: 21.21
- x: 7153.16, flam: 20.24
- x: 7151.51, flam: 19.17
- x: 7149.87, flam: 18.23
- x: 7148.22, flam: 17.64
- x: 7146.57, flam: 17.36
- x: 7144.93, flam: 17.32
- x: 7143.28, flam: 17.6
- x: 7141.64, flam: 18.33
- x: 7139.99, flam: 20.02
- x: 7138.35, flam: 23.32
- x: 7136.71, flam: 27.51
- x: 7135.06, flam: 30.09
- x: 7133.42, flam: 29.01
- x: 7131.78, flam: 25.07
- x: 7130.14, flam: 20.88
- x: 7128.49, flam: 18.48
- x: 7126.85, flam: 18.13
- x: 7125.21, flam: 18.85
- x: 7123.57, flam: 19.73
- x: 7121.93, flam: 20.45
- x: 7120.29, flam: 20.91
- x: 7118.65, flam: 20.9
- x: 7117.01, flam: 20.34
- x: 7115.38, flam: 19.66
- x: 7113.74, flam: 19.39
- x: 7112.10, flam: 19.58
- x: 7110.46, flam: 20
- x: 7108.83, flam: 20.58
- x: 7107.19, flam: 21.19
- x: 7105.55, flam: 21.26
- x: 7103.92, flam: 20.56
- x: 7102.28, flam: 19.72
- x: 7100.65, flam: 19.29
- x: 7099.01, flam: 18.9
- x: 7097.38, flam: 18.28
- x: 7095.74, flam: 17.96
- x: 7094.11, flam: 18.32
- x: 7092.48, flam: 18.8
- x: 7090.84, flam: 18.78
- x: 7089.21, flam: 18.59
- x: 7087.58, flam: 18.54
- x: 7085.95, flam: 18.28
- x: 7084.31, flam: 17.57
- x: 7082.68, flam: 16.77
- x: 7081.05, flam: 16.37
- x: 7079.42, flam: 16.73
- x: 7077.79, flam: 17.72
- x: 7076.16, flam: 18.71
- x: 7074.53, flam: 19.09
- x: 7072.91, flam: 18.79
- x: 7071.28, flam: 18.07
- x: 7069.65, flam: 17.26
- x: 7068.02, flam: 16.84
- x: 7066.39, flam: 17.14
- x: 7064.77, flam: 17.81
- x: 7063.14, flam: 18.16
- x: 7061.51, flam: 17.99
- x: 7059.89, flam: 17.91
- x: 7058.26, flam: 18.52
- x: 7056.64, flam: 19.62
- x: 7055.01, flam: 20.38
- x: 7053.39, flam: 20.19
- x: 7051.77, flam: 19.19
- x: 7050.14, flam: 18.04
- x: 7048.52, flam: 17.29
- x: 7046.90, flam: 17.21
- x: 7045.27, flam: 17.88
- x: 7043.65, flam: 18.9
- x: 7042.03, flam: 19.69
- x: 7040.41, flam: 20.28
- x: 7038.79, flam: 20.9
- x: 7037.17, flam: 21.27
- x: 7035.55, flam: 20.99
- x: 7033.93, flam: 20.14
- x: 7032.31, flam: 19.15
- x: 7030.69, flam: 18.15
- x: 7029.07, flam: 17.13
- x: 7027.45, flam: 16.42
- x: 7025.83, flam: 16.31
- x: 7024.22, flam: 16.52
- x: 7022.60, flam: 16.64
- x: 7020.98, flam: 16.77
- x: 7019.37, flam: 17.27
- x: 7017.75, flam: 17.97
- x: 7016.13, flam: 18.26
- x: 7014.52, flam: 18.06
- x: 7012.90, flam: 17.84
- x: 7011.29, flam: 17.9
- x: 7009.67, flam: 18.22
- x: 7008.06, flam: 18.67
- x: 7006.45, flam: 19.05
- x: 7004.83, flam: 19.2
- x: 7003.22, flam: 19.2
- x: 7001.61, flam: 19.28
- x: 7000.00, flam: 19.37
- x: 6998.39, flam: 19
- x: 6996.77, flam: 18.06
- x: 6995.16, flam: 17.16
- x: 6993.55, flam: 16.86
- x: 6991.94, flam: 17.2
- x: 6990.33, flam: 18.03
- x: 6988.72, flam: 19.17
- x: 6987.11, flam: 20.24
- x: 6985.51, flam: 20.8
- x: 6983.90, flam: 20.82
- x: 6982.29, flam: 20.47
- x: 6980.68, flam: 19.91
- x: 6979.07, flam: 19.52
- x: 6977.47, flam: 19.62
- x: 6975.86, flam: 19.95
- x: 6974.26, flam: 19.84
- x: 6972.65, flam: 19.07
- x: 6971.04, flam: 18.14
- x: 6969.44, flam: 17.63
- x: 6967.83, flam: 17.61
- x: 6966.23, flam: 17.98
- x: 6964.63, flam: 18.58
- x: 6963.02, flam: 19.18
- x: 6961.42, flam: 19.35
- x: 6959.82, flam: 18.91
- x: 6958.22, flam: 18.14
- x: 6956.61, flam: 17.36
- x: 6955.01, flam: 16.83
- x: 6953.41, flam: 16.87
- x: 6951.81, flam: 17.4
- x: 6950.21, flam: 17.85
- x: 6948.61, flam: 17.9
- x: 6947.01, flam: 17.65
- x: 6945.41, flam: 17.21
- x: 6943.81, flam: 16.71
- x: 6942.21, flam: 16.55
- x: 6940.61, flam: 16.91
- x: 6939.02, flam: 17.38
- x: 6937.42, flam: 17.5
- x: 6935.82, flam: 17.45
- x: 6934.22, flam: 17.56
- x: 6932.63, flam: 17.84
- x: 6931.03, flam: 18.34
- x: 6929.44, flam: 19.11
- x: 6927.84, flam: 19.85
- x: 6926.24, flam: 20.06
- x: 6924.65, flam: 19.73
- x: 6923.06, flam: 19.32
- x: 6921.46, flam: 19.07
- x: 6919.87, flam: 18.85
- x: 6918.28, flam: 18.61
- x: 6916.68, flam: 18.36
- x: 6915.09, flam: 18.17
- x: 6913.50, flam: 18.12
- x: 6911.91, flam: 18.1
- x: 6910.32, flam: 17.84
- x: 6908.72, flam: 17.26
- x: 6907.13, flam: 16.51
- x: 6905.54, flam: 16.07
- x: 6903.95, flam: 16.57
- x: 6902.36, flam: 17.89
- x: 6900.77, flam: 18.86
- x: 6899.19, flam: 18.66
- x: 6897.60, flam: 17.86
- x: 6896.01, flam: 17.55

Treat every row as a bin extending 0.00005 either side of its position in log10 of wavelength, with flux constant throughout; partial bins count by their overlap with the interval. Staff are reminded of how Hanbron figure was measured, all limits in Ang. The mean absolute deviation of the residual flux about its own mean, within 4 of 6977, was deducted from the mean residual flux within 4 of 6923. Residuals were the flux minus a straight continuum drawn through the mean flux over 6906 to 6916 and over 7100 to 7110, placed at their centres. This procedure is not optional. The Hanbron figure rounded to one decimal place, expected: 1.4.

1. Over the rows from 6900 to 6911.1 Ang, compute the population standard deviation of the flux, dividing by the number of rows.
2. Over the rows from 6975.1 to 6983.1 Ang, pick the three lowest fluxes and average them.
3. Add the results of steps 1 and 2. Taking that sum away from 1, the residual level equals -19.6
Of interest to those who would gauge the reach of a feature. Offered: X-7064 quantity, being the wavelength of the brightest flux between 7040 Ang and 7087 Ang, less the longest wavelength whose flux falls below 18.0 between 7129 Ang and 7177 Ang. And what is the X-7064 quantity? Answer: -119.6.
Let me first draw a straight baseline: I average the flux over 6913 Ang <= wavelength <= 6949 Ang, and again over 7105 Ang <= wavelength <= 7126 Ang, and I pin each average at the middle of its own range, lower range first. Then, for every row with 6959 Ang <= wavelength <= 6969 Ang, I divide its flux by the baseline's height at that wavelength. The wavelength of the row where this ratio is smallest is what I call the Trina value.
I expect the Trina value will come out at 6967.83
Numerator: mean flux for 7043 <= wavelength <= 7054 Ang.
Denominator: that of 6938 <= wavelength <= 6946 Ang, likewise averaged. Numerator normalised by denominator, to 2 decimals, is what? 1.08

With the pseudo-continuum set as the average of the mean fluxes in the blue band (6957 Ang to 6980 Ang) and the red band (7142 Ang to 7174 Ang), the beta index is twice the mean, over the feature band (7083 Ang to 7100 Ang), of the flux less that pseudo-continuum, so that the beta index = -1.5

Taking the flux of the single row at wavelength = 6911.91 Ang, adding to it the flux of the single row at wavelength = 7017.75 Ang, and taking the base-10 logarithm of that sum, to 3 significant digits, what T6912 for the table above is 1.56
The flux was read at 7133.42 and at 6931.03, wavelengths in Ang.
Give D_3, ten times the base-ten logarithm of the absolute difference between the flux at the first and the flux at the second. 10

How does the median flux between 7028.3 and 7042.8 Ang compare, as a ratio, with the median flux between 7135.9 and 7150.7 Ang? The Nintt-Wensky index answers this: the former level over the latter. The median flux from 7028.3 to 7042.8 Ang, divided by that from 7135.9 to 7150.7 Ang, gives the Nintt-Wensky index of 1.10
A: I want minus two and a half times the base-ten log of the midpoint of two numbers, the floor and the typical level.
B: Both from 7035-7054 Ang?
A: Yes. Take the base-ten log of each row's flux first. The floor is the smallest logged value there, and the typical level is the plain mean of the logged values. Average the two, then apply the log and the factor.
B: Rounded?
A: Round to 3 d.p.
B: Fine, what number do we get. -0.251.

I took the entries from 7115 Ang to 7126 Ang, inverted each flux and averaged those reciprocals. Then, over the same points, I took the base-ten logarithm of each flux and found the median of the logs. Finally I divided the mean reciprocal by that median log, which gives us 0.0380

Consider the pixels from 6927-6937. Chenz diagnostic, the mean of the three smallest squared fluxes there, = 310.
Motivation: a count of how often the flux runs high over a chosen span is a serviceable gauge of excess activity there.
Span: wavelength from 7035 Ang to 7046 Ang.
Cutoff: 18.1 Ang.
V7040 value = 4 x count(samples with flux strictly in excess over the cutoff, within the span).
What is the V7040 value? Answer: 24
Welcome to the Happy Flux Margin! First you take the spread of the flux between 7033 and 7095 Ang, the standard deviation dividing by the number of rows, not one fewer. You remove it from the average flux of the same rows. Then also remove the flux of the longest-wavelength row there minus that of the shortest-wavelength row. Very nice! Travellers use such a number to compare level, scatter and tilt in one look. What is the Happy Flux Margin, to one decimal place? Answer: 19.1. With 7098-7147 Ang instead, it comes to 19.2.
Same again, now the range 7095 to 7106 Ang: 15.0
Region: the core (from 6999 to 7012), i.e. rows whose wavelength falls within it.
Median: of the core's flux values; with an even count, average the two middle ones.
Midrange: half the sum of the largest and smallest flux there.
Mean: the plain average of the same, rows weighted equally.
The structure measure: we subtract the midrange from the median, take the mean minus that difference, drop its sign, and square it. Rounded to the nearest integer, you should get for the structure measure 338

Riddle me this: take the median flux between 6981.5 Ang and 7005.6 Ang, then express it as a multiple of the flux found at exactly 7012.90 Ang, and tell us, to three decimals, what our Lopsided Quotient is 1.076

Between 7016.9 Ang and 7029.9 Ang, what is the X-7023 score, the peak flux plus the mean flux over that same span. 34.8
